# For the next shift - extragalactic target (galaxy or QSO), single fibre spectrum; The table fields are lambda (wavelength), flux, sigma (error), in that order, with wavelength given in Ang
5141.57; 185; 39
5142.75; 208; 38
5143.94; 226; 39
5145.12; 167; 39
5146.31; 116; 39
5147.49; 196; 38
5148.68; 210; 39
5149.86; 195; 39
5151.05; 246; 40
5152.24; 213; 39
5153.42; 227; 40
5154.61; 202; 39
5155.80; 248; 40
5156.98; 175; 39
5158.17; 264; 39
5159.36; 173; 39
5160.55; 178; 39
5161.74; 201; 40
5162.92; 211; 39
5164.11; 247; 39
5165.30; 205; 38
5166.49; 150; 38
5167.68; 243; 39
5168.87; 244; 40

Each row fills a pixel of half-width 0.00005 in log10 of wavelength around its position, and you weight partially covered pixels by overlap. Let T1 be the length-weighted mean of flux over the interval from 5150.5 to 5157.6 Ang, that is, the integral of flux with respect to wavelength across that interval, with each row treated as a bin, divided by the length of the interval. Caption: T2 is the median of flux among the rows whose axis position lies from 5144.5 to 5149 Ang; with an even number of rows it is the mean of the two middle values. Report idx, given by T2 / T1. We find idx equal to 0.83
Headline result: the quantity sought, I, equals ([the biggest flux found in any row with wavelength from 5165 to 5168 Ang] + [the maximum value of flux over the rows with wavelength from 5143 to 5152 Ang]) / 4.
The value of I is 122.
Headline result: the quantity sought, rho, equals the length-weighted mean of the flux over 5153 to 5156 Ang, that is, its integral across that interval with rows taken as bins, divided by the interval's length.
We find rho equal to 222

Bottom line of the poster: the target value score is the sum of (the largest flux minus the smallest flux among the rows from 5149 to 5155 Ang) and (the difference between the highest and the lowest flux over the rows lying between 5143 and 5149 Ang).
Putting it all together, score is 161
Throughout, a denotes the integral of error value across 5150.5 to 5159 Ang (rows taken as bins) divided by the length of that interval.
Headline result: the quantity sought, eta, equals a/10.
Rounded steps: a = 39.4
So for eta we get 3.94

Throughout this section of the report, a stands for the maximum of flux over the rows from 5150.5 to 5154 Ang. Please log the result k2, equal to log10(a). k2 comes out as 2.39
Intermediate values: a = 246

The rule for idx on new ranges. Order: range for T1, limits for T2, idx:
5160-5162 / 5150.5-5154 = 1.21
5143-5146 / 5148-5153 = 1.11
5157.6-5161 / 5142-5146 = 1.01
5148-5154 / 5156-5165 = 0.92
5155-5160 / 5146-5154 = 0.98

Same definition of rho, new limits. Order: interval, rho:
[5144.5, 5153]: 193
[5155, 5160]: 214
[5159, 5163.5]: 192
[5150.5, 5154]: 229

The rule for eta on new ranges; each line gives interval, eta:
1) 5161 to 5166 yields 3.90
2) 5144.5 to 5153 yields 3.90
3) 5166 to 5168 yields 3.85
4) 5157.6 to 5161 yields 3.90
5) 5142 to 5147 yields 3.88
